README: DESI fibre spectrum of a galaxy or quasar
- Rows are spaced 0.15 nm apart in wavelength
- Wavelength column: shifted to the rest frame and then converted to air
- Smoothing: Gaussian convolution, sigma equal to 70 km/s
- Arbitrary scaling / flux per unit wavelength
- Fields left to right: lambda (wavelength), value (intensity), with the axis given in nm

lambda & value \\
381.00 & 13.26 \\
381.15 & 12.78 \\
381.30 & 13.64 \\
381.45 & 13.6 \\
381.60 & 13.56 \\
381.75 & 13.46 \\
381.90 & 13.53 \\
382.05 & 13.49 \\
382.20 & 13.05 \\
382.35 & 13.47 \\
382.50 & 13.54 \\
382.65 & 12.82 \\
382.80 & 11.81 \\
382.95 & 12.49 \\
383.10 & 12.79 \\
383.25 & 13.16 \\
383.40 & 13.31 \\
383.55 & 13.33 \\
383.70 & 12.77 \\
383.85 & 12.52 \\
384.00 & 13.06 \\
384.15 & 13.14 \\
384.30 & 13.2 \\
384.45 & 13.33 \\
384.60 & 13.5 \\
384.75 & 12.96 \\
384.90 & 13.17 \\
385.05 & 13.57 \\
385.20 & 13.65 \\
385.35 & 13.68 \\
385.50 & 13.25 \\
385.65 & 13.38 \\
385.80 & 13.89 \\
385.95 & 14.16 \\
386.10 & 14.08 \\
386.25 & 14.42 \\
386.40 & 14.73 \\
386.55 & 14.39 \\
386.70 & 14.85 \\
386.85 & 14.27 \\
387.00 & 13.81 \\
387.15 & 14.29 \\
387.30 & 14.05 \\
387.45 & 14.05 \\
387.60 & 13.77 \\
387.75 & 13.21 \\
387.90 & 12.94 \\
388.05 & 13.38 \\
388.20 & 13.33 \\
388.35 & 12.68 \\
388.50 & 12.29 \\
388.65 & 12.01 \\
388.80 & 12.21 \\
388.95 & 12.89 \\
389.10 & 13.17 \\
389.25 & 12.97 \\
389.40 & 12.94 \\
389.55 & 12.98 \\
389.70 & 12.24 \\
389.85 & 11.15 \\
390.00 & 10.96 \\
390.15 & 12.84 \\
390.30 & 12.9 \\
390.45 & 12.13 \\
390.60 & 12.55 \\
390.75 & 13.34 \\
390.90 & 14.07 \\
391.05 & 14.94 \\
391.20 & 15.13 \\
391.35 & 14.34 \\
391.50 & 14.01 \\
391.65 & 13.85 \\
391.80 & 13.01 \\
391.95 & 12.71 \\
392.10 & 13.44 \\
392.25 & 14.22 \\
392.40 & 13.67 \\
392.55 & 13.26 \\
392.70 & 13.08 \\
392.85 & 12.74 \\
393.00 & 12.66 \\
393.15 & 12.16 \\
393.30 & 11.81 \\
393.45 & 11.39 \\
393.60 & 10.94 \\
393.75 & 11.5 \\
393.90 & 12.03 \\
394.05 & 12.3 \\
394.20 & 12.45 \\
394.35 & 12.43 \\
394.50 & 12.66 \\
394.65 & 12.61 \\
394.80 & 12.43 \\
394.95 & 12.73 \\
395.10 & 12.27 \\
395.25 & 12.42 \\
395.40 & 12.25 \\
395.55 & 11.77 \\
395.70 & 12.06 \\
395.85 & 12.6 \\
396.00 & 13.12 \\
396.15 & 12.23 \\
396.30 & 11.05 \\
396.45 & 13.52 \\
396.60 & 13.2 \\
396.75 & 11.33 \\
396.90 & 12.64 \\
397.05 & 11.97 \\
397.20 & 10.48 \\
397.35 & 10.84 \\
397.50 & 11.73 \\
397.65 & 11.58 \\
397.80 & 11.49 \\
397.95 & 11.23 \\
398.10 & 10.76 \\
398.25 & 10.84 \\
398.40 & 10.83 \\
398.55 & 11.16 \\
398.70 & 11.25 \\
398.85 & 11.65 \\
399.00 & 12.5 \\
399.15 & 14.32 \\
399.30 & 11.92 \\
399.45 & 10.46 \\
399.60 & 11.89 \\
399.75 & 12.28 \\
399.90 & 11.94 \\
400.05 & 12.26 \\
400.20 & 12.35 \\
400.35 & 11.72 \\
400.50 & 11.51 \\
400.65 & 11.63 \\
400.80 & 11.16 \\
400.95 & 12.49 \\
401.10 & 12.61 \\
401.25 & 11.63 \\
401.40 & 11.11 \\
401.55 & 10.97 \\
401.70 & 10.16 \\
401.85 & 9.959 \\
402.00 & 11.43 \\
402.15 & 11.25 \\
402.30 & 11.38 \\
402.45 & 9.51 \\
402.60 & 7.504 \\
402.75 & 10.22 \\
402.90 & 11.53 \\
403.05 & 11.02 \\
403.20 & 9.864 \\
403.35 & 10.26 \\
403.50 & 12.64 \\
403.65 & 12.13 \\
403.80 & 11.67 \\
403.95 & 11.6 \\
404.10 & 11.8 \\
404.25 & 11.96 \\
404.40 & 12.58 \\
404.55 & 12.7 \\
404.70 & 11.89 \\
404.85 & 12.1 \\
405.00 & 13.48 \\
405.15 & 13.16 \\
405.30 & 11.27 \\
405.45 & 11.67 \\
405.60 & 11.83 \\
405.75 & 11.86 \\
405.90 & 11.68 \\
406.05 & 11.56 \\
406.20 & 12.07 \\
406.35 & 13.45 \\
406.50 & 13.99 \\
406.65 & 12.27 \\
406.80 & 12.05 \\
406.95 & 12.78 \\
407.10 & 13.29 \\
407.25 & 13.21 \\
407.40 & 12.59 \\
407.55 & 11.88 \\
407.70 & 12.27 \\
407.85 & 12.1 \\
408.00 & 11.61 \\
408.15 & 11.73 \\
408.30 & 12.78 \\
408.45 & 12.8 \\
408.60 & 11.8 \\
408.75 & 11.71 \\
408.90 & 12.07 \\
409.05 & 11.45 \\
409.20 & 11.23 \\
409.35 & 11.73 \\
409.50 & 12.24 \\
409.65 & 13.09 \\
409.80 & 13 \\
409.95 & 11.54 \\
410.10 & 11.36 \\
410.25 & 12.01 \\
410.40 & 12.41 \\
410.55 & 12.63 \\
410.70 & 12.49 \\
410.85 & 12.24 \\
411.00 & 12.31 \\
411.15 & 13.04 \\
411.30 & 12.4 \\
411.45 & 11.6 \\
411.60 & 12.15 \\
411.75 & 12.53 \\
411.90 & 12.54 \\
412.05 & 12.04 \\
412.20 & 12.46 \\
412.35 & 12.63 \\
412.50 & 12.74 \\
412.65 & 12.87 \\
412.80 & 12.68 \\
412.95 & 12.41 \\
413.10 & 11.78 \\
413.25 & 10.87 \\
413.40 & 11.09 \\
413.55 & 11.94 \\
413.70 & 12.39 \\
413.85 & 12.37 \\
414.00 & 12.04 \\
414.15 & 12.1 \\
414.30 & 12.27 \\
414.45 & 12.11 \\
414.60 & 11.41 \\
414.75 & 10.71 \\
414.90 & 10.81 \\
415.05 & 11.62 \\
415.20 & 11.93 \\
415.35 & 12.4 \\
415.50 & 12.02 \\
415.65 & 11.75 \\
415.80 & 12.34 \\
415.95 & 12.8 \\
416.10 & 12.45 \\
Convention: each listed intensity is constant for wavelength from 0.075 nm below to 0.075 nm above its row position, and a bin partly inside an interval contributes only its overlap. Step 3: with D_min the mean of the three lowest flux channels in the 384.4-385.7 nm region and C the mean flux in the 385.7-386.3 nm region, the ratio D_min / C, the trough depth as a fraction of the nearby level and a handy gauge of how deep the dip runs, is 0.93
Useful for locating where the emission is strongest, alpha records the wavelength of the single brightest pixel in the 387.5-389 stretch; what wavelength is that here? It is 387.60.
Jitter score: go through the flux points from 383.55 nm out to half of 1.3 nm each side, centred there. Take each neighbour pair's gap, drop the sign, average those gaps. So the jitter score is 0.28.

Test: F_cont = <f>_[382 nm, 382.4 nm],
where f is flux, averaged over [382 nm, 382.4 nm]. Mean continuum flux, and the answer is 13.3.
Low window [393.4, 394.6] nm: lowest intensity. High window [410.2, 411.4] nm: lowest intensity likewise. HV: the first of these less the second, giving -1.1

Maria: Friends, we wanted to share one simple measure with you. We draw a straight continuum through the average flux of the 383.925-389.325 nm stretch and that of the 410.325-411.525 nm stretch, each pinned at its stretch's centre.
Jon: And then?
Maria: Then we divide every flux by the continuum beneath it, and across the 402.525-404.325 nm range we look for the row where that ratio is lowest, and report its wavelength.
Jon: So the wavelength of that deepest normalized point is 402.60 nm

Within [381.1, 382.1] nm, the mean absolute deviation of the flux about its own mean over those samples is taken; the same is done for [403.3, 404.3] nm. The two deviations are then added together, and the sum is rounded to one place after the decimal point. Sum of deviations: 0.7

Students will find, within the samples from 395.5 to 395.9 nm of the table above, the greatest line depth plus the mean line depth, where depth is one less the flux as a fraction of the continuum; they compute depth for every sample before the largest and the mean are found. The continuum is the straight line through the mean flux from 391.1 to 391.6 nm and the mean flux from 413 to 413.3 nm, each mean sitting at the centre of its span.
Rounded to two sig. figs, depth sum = 0.28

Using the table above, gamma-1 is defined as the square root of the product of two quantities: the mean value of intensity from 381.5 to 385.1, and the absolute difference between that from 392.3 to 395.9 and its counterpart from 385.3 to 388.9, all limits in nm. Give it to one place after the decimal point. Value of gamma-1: 4.1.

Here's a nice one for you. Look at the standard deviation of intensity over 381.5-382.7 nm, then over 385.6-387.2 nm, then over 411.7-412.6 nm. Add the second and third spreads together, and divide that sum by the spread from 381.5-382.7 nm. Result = 2.4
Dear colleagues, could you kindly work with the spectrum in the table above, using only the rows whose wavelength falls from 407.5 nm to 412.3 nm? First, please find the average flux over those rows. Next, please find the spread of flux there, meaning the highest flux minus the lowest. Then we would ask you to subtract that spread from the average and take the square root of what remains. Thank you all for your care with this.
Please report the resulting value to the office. 3.2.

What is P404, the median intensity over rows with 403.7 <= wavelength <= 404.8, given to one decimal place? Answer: 11.9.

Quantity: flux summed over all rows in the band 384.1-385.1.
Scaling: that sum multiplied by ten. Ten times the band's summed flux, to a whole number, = 929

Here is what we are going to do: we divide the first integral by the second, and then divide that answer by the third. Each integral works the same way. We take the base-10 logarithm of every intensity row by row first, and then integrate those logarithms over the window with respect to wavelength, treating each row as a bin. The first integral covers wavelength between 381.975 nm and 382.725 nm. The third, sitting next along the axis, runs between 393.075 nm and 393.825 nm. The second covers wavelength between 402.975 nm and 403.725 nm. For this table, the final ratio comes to 1.35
